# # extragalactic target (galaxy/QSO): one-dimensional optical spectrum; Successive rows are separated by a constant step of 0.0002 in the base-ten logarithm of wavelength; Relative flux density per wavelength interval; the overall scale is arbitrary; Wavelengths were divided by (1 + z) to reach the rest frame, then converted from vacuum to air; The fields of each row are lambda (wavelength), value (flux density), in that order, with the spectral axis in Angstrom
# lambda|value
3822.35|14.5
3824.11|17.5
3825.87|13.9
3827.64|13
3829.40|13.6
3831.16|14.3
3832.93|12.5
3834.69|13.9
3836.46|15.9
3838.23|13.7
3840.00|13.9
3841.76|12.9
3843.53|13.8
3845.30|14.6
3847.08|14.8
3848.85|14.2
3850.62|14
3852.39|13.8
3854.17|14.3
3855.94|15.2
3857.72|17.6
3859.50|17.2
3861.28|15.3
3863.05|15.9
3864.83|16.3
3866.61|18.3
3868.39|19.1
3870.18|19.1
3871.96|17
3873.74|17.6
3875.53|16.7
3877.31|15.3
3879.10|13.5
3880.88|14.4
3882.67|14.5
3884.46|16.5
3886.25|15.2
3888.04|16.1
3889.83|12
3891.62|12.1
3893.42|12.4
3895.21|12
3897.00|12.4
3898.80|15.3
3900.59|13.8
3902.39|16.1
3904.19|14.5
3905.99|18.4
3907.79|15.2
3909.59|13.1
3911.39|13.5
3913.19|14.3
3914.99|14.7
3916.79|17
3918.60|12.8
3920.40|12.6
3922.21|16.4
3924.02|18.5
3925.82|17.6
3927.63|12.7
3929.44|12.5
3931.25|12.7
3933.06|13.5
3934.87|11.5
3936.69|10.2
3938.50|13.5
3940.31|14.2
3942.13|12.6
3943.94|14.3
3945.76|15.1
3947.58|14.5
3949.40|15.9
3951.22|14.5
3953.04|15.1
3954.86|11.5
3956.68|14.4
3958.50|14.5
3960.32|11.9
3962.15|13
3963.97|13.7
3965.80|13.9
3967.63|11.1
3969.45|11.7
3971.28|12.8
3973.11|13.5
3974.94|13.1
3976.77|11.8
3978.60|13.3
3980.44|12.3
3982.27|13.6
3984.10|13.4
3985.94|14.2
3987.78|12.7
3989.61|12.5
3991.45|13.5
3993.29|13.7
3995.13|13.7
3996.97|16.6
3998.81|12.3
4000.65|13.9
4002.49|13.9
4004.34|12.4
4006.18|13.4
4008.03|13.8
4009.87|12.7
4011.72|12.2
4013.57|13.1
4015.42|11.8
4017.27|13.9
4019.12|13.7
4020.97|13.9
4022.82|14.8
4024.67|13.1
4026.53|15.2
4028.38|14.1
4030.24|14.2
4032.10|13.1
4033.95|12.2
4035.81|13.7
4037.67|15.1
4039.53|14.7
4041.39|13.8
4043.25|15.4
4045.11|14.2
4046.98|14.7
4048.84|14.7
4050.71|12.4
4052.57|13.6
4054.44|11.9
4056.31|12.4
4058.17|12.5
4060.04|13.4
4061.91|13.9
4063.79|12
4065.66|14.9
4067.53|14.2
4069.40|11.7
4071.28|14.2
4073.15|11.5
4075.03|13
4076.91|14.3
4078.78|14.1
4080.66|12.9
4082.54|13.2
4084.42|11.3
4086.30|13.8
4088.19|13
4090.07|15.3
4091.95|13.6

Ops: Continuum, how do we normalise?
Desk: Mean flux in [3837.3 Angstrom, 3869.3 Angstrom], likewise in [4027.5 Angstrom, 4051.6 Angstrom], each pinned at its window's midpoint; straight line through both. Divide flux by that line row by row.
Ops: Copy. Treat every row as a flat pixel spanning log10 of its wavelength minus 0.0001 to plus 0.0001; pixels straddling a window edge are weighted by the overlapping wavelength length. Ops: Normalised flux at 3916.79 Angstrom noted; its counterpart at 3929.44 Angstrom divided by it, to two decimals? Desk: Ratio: 0.74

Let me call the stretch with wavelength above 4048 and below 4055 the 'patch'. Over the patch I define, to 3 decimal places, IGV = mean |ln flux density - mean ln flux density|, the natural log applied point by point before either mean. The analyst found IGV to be 0.076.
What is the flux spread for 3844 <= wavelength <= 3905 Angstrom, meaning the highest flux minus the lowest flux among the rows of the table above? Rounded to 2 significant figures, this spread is 7.1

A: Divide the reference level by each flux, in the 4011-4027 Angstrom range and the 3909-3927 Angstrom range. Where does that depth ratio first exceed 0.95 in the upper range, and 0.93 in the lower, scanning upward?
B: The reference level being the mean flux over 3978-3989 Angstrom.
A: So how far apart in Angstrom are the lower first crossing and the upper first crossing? 102.1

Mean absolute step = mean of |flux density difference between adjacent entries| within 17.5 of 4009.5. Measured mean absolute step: 1.26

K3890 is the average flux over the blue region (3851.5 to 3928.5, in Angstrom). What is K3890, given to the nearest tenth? 15.3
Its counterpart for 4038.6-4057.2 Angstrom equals 13.8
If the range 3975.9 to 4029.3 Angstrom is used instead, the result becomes 13.4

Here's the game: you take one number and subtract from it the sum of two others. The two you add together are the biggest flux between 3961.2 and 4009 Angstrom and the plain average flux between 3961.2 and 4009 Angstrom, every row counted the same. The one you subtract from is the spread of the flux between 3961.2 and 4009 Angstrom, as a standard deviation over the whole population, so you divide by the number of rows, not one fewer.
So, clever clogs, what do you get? -29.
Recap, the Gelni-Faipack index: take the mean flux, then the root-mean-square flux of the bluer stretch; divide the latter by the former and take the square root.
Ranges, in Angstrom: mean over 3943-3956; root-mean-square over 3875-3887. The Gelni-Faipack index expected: 1.027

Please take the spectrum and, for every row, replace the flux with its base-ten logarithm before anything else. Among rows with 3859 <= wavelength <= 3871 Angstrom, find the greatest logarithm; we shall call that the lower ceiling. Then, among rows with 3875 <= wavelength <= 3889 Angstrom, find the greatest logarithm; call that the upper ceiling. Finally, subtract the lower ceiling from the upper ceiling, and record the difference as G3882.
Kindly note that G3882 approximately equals -0.058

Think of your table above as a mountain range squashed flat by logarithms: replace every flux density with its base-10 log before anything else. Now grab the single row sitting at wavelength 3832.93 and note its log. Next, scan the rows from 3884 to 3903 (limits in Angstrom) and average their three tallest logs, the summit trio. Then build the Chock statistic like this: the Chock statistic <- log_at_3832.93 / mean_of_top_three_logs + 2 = 2.91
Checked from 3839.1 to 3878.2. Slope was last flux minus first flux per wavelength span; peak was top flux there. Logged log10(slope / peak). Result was -2.71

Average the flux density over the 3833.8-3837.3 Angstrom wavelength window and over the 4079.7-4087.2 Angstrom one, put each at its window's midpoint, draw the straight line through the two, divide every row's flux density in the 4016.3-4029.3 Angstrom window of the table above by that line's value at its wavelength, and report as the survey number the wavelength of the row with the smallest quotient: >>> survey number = 4024.67 Angstrom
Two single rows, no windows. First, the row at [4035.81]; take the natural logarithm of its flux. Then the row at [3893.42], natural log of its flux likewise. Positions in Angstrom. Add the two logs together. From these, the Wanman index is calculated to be 5.14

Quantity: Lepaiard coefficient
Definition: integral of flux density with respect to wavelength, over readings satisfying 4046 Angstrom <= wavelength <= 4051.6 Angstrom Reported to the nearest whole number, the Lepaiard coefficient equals 78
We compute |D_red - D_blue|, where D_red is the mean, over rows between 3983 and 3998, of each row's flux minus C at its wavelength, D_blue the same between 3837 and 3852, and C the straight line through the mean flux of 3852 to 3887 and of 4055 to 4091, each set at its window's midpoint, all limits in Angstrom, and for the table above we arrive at 1.9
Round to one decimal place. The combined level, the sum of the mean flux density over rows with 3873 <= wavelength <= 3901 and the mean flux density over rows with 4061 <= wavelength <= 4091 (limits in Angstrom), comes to 27.7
